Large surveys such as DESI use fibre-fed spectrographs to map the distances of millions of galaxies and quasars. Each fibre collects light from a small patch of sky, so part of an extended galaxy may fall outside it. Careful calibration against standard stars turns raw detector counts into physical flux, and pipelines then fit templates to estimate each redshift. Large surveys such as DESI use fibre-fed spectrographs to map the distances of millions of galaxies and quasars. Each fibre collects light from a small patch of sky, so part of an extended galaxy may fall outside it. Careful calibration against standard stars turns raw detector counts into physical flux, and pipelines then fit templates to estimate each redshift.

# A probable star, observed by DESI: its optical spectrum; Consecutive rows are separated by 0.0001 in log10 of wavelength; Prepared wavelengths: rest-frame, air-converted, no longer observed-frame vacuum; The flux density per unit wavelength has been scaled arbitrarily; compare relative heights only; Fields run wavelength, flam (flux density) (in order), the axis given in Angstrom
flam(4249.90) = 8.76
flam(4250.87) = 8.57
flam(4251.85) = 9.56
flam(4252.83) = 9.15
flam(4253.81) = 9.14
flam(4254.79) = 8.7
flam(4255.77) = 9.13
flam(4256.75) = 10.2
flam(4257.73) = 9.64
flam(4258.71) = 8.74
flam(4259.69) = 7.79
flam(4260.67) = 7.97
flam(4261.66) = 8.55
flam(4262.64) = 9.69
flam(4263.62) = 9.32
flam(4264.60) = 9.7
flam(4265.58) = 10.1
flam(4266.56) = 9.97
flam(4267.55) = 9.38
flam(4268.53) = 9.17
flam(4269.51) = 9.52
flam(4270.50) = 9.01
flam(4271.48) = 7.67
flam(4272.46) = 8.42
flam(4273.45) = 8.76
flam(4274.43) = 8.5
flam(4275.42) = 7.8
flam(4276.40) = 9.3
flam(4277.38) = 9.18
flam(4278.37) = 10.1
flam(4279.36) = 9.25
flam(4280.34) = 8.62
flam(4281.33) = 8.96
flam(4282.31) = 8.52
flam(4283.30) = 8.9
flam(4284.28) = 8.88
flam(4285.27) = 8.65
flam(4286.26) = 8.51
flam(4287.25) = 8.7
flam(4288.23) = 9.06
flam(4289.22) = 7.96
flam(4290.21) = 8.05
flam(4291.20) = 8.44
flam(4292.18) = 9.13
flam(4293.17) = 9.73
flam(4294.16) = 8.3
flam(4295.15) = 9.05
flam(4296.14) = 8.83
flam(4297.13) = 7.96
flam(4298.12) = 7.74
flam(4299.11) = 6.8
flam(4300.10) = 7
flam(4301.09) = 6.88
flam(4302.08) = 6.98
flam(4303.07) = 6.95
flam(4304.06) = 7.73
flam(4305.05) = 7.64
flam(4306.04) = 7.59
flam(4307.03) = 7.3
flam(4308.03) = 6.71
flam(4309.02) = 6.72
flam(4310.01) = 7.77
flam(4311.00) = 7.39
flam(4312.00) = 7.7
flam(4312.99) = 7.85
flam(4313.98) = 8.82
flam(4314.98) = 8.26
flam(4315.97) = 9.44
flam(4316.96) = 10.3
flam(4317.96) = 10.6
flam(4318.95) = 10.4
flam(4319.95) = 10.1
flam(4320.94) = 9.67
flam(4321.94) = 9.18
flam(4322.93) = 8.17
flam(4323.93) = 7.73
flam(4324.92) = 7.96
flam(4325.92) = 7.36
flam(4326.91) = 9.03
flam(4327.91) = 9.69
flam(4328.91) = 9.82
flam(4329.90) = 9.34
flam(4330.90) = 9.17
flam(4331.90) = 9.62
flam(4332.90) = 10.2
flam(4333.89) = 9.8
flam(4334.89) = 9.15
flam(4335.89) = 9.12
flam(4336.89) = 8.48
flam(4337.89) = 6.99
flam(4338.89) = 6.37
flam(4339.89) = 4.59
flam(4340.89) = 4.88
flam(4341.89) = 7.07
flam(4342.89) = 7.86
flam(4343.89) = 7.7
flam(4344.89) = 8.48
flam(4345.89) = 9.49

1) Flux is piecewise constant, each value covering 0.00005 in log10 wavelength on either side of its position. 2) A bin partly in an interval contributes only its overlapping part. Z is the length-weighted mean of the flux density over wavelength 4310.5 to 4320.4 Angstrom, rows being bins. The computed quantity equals 9.08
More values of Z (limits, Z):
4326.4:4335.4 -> 9.53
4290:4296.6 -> 8.82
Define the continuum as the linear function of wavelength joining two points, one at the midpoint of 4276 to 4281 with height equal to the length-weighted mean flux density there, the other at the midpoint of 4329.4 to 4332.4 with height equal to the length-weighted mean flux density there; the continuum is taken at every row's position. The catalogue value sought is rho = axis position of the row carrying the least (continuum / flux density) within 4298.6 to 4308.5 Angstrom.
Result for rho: 4304.06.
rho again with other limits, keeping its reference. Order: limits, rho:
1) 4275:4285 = 4278.37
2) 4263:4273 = 4265.58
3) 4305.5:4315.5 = 4313.98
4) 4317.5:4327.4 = 4317.96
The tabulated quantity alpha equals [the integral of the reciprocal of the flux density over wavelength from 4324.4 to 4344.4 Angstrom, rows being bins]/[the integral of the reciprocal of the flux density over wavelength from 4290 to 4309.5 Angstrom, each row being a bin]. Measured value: 1.01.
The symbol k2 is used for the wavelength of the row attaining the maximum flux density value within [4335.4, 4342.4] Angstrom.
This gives 4335.89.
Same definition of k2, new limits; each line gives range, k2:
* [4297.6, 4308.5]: 4298.12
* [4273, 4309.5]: 4278.37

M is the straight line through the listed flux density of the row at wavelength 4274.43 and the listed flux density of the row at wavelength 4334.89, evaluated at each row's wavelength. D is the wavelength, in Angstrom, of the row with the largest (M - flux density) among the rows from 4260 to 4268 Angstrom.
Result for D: 4260.67 Angstrom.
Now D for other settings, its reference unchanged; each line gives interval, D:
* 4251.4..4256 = 4254.79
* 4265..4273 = 4271.48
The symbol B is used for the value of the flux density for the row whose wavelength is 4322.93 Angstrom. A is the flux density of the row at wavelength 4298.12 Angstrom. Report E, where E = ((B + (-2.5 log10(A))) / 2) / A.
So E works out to 0.38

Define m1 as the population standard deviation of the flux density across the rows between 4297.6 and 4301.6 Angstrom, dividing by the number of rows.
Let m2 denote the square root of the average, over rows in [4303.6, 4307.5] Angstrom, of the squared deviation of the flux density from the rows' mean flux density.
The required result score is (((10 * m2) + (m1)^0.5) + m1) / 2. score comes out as 1.3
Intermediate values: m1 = 0.4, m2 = 0.2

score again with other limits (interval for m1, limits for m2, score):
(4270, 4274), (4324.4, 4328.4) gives 5.1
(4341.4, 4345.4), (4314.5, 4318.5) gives 5.1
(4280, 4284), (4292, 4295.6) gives 2.8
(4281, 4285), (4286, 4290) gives 2.3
